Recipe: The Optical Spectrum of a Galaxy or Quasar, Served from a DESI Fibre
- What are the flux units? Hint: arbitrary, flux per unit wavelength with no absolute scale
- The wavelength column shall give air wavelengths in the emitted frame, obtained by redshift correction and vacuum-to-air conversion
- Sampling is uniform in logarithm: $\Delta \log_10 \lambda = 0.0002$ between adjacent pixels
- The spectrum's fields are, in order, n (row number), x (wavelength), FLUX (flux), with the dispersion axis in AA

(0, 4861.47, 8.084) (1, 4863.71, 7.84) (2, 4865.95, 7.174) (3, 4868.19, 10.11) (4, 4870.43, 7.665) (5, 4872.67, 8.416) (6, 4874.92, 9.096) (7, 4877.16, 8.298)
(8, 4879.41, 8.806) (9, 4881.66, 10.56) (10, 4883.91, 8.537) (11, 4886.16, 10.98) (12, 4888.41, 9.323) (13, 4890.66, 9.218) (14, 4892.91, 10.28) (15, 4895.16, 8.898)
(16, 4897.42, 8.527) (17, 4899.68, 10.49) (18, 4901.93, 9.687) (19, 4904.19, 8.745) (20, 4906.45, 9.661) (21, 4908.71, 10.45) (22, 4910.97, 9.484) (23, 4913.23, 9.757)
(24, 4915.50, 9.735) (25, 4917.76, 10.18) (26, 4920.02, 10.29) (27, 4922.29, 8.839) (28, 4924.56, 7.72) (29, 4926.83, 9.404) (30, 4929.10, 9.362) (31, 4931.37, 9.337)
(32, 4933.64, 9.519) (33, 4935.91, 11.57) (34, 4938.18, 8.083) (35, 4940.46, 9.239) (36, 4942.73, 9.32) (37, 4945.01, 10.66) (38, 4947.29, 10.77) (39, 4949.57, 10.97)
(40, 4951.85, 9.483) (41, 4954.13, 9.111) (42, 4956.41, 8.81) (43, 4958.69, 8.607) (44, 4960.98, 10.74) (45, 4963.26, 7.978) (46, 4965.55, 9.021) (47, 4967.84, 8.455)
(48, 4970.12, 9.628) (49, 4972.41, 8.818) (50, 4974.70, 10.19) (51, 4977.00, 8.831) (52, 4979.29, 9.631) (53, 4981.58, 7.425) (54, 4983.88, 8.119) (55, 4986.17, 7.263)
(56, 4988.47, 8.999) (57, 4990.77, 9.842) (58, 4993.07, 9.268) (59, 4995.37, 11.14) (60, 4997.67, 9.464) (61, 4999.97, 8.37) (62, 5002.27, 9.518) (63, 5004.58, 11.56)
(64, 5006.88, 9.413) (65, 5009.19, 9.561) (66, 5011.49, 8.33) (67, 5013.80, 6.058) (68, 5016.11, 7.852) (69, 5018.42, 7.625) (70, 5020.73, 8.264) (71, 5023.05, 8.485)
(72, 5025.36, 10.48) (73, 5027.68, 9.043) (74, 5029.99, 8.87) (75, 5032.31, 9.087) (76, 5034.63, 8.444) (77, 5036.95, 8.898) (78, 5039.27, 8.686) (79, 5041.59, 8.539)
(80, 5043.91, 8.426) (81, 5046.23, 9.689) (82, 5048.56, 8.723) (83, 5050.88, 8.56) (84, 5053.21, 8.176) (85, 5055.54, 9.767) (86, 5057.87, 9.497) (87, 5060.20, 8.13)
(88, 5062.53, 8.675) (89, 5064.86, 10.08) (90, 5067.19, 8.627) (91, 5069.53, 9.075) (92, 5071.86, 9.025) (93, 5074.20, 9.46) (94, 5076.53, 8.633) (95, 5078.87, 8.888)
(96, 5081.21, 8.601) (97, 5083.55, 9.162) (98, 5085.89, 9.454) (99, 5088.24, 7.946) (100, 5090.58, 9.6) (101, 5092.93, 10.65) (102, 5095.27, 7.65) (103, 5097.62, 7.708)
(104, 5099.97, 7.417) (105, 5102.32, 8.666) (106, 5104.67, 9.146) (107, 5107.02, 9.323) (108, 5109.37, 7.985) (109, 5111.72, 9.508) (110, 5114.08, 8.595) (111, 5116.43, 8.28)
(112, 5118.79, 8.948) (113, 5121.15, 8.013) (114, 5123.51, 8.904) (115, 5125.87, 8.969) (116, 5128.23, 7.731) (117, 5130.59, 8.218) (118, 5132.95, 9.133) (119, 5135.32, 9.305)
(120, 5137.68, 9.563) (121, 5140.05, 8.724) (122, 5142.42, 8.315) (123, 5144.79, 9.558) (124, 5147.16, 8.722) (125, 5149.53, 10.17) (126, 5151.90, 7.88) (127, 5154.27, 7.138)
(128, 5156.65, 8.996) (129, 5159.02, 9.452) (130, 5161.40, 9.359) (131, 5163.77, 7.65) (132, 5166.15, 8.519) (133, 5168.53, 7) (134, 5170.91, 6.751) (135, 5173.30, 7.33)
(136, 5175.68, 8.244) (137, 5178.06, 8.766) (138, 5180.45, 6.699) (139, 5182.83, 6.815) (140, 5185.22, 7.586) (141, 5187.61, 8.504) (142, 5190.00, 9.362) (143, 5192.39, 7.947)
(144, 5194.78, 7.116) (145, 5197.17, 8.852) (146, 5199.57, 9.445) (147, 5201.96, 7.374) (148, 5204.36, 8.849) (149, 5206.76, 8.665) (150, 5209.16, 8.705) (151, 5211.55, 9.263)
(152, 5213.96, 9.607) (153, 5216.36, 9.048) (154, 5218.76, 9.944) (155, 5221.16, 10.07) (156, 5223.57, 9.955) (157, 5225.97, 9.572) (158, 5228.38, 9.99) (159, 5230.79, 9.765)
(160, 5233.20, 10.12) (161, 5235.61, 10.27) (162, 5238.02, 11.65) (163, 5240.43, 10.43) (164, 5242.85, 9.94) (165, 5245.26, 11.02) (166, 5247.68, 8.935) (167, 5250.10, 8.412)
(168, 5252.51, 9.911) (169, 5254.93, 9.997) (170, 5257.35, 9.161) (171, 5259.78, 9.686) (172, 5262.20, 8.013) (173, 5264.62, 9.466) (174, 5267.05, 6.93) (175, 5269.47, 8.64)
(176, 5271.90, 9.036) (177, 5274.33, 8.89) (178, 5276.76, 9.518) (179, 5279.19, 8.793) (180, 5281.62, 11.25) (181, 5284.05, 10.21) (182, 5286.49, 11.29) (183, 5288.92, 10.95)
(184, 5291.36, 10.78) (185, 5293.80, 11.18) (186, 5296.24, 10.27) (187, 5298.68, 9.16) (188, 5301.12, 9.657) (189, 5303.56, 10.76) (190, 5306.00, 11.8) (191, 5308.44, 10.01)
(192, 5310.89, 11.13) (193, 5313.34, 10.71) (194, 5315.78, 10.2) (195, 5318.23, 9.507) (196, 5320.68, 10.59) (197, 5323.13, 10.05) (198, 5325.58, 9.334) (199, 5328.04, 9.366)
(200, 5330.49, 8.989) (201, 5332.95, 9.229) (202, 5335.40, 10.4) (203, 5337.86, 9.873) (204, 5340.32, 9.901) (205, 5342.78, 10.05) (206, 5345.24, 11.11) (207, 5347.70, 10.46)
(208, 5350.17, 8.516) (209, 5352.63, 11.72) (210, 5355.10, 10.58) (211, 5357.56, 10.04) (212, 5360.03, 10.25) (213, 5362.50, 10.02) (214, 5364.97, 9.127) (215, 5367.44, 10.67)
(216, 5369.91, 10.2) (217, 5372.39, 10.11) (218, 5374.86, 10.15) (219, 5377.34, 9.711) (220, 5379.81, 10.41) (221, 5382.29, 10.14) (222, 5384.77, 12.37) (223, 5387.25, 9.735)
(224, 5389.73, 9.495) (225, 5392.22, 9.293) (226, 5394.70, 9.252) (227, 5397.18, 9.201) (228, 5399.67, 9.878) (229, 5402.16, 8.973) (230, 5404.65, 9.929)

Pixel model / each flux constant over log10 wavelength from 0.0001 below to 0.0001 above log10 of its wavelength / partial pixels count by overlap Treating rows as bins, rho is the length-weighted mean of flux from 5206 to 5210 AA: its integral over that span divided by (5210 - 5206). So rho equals 8.7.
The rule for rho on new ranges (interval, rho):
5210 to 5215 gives 9.4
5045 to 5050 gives 9.2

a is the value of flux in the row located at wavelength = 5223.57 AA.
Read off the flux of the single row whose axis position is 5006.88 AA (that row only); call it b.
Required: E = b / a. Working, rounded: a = 9.955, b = 9.413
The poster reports 0.9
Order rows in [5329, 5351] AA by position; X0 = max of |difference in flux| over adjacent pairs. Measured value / 1.9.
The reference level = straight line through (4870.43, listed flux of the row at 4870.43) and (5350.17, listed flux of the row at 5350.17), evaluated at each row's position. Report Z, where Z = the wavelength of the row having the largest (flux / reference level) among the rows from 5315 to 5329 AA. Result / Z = 5320.68 AA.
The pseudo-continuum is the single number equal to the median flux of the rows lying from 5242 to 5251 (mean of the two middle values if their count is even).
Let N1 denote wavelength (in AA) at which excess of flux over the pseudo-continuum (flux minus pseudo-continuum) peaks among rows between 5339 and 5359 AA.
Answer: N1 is 5352.63 AA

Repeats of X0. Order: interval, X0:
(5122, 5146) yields 1.2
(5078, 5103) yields 3.0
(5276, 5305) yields 2.5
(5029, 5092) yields 1.7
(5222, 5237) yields 0.4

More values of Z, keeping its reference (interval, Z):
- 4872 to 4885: 4881.66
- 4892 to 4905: 4899.68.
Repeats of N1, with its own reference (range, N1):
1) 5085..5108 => 5092.93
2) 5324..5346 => 5345.24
